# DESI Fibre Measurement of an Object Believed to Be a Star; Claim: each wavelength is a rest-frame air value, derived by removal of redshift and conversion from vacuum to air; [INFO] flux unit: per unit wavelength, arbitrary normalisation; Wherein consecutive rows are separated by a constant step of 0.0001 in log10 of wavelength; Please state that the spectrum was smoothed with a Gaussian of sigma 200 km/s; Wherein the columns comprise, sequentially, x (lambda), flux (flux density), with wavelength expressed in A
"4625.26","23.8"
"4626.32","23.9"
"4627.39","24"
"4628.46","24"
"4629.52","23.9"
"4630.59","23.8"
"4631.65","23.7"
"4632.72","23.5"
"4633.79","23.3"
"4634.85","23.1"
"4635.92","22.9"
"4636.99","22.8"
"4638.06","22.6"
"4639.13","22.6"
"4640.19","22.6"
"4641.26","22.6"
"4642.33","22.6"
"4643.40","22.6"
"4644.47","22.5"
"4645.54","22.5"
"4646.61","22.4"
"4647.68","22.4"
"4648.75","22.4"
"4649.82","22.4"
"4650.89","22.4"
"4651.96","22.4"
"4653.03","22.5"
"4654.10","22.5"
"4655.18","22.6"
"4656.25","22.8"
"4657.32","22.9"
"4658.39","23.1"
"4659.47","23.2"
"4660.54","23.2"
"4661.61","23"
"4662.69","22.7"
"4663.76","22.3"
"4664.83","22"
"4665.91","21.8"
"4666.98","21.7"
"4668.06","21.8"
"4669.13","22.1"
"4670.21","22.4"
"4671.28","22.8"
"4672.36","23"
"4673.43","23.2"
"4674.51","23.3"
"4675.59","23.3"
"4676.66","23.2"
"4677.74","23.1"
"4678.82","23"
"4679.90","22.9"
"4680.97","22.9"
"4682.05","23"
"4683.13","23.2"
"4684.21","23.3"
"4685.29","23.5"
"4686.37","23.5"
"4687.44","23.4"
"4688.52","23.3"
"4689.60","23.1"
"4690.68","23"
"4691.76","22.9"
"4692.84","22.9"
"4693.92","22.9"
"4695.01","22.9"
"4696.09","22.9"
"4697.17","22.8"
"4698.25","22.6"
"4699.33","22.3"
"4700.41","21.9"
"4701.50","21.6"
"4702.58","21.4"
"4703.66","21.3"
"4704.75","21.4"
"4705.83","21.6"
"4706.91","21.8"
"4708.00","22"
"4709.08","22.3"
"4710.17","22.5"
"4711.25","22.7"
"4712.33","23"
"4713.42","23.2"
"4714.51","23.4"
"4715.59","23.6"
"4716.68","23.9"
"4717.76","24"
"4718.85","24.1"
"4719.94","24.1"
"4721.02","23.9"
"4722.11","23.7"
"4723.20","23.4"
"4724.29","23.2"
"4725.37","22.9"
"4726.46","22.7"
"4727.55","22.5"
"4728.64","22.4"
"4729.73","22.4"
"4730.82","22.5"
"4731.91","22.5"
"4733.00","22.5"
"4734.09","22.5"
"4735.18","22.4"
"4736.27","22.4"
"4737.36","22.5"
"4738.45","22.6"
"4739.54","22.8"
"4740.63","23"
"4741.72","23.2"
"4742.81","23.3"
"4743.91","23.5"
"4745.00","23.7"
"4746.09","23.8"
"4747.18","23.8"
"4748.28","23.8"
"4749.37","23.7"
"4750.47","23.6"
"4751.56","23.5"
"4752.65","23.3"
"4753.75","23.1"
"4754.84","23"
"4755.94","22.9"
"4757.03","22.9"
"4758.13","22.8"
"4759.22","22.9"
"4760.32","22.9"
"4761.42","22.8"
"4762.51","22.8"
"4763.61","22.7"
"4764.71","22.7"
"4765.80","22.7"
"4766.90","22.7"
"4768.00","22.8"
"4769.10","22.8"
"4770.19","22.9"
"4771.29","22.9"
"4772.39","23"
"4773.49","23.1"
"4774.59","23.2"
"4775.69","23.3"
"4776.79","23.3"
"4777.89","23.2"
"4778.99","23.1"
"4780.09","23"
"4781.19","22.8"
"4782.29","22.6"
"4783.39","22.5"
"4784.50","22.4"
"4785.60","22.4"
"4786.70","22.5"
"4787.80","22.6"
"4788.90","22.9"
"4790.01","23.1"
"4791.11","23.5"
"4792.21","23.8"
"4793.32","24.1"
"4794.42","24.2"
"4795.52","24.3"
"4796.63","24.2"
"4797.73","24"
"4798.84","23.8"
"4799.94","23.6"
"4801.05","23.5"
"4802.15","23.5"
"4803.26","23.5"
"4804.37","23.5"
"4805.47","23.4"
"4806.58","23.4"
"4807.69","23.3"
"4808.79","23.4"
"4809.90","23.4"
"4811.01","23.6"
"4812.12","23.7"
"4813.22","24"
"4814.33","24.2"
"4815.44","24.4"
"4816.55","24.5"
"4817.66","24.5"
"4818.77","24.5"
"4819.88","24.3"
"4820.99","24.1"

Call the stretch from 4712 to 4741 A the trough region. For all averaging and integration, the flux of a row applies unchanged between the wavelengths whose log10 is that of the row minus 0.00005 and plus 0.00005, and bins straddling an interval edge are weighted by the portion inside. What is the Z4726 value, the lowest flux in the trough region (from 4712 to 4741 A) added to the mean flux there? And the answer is 45.4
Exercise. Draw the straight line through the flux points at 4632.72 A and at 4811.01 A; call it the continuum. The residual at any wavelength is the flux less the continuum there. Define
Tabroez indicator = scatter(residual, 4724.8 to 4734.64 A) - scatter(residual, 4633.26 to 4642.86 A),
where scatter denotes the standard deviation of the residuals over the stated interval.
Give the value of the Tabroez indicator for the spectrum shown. -0.10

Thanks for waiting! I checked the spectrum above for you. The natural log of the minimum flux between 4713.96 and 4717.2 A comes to 3.15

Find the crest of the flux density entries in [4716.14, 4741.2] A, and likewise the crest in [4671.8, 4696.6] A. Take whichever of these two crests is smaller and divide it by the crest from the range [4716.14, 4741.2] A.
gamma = 0.975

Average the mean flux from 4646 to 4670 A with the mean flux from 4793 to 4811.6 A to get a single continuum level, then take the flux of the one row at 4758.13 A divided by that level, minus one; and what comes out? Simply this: -0.012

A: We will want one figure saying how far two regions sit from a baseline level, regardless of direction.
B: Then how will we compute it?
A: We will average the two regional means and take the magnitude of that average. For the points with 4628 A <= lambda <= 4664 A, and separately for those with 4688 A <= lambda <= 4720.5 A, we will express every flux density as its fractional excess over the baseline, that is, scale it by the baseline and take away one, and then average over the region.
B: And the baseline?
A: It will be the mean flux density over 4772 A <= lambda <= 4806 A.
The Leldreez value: 0.022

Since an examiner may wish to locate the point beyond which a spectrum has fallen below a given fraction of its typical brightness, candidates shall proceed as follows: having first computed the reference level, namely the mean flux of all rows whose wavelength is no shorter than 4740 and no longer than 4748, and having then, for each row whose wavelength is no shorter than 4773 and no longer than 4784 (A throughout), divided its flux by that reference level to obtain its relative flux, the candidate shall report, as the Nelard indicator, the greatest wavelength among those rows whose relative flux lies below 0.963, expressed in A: 4783.39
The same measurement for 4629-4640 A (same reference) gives 4639.13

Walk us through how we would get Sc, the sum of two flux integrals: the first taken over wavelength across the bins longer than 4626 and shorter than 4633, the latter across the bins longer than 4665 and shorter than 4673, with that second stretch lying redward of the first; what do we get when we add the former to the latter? 345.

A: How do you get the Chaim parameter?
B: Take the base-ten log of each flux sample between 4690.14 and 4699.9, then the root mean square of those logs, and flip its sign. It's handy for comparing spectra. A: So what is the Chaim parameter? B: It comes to -1.36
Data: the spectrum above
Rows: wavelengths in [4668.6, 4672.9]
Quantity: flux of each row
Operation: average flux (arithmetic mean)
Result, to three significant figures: 22.6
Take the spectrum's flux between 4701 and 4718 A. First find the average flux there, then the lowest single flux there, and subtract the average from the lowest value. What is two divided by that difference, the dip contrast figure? -1.7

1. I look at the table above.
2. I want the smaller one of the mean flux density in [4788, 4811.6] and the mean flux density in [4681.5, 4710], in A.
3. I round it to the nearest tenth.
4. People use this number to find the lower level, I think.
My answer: 22.6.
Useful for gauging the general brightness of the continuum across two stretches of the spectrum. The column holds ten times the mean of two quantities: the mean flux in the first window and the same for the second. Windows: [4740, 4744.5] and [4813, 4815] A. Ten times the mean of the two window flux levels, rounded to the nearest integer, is 237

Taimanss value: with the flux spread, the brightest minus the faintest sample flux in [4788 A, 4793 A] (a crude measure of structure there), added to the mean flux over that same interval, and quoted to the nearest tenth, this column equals 24.2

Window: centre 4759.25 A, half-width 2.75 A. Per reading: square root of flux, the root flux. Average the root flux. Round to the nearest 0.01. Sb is 4.78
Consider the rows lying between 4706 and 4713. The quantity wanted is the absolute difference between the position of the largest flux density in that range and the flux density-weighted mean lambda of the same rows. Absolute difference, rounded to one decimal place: 2.7 A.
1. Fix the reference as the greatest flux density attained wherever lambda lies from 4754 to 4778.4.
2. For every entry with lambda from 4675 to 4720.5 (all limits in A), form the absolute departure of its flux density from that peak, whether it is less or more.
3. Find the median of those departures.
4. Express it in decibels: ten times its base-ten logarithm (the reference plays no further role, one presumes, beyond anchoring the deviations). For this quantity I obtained -4.0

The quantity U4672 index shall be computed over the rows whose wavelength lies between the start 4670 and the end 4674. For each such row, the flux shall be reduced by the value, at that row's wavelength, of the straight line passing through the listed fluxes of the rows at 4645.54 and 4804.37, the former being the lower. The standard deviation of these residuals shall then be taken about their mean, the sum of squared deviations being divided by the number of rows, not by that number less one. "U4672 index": 0.29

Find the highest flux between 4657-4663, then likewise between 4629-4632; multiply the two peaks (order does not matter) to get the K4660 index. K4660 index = 554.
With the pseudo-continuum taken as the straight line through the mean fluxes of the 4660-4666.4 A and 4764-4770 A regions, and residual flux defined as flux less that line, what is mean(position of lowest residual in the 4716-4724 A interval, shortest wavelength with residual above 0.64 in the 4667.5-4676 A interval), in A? 4698.3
